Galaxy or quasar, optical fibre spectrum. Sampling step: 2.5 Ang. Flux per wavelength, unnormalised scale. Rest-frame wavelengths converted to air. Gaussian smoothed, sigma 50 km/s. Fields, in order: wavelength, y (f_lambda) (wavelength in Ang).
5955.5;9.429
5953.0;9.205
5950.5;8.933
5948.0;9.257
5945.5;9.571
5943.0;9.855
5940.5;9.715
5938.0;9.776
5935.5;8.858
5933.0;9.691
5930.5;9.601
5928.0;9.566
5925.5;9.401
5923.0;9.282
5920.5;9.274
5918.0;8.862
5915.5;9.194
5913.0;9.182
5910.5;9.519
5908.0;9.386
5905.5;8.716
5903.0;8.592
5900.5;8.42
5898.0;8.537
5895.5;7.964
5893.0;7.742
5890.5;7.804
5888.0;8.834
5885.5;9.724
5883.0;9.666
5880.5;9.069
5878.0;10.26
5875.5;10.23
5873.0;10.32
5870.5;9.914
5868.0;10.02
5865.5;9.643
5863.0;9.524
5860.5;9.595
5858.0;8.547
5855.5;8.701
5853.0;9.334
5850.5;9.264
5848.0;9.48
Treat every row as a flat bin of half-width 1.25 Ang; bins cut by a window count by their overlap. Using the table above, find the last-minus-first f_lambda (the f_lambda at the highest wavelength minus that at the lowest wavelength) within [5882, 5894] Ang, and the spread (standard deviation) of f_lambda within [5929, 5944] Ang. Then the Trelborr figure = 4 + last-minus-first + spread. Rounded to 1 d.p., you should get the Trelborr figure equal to 2.4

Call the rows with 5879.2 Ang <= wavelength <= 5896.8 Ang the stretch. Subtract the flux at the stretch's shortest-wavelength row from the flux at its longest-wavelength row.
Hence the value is -1.1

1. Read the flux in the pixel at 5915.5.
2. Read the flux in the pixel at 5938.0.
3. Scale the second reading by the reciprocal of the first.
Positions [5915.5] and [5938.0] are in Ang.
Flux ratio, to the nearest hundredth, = 1.06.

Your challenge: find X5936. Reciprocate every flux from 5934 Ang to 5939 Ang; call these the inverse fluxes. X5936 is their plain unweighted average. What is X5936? 0.108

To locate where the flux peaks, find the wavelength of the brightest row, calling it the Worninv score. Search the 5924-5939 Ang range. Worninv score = 5938.0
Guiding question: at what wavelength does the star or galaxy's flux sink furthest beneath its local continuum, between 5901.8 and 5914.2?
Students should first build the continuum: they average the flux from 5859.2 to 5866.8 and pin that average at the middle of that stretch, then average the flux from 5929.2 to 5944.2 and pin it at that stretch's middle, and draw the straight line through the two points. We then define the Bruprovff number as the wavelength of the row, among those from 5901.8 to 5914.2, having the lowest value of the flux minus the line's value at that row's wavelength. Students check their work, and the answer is 5903.0 Ang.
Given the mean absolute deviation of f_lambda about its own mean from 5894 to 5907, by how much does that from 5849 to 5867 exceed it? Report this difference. 0.14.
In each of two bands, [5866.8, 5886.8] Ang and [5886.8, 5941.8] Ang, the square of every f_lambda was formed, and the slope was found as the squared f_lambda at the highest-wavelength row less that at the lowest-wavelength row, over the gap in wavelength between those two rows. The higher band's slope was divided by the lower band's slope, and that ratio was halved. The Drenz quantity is -0.5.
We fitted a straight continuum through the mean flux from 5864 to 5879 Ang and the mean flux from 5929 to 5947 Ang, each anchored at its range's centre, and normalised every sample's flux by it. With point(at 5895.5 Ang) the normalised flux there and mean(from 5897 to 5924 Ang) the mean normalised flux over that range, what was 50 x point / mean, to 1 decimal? 43.8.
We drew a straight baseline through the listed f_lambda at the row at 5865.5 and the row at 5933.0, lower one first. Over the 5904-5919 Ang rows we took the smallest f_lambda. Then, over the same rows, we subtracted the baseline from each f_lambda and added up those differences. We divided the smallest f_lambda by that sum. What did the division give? -2.7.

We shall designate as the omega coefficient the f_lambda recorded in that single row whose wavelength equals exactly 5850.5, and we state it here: 9.264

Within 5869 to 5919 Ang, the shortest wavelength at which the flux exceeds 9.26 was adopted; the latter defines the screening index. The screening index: 5870.5 Ang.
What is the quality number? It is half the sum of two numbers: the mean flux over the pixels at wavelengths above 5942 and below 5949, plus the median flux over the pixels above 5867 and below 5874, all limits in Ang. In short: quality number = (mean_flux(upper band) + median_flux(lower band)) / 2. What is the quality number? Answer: 9.79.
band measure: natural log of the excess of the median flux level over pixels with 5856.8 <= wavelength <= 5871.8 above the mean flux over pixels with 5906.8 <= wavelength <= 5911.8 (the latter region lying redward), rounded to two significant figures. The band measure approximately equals -1.8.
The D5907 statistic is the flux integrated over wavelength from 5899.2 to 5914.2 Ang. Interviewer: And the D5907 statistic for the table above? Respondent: 135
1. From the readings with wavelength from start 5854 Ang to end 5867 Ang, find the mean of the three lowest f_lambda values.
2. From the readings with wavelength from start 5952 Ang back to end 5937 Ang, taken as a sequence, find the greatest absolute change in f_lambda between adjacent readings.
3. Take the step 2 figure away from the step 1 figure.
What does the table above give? 8.60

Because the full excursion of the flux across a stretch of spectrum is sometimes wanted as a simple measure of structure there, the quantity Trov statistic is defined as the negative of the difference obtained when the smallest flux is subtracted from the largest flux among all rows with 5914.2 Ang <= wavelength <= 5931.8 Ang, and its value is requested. -0.7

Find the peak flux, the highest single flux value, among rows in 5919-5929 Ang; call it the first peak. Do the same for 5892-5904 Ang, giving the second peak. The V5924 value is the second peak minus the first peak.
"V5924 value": -1.0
